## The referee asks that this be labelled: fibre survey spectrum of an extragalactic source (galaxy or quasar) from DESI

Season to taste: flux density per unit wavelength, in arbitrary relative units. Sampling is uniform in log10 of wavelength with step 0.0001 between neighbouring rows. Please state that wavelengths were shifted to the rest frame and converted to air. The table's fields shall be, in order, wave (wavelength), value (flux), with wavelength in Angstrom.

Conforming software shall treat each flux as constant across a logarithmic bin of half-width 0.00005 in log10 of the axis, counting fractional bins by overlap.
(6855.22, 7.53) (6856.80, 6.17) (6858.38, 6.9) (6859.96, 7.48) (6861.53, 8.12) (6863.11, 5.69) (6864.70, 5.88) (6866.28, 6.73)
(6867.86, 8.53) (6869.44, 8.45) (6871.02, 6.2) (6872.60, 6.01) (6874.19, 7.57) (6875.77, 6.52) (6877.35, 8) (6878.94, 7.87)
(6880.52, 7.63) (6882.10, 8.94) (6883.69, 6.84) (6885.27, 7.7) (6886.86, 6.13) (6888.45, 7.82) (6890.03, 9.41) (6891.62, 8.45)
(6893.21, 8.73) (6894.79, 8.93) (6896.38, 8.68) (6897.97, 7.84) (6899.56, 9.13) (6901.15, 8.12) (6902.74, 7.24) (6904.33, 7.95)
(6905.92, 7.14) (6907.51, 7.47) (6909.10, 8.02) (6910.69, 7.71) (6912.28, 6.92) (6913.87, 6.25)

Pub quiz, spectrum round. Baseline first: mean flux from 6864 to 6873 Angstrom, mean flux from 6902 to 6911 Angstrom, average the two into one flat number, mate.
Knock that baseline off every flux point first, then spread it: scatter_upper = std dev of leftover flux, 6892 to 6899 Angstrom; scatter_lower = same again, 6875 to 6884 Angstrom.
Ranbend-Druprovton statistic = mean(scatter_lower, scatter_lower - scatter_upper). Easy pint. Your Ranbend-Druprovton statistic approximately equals 0.6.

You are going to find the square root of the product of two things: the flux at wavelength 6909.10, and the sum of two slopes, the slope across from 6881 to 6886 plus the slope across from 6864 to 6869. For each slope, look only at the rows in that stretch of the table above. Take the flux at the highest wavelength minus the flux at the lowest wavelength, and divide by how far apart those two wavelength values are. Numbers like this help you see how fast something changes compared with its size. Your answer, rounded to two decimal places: 1.89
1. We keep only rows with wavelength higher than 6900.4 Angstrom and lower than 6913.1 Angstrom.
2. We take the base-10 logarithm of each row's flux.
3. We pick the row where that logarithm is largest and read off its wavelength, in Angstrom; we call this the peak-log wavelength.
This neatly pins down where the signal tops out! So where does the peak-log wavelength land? 6901.15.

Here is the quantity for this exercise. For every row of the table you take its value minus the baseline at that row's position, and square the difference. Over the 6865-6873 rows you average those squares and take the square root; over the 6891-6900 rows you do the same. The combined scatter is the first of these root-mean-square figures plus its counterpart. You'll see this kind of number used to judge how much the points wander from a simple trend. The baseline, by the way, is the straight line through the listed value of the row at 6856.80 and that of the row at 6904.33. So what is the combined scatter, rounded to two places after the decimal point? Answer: 2.34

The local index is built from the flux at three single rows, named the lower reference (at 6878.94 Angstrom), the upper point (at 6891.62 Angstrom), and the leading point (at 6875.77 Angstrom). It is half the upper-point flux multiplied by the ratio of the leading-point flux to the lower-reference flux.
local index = 3.5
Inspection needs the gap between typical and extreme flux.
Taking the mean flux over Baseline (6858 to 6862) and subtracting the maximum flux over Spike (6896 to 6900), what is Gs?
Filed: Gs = -1.6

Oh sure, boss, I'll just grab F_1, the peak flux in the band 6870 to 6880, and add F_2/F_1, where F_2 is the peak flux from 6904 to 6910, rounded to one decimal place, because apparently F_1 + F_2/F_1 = 9.0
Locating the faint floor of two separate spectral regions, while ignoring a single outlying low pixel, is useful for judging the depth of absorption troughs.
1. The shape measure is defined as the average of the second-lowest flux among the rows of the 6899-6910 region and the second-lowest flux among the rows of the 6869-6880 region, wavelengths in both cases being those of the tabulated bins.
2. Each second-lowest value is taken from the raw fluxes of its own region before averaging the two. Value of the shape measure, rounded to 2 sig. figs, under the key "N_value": 6.7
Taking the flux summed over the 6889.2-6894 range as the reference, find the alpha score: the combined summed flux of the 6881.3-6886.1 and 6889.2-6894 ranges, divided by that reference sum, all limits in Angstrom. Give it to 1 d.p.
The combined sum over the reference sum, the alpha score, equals 1.9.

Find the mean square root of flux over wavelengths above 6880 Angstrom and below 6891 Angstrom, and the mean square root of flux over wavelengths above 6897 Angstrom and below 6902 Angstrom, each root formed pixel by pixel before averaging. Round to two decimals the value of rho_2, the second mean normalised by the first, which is 1.04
